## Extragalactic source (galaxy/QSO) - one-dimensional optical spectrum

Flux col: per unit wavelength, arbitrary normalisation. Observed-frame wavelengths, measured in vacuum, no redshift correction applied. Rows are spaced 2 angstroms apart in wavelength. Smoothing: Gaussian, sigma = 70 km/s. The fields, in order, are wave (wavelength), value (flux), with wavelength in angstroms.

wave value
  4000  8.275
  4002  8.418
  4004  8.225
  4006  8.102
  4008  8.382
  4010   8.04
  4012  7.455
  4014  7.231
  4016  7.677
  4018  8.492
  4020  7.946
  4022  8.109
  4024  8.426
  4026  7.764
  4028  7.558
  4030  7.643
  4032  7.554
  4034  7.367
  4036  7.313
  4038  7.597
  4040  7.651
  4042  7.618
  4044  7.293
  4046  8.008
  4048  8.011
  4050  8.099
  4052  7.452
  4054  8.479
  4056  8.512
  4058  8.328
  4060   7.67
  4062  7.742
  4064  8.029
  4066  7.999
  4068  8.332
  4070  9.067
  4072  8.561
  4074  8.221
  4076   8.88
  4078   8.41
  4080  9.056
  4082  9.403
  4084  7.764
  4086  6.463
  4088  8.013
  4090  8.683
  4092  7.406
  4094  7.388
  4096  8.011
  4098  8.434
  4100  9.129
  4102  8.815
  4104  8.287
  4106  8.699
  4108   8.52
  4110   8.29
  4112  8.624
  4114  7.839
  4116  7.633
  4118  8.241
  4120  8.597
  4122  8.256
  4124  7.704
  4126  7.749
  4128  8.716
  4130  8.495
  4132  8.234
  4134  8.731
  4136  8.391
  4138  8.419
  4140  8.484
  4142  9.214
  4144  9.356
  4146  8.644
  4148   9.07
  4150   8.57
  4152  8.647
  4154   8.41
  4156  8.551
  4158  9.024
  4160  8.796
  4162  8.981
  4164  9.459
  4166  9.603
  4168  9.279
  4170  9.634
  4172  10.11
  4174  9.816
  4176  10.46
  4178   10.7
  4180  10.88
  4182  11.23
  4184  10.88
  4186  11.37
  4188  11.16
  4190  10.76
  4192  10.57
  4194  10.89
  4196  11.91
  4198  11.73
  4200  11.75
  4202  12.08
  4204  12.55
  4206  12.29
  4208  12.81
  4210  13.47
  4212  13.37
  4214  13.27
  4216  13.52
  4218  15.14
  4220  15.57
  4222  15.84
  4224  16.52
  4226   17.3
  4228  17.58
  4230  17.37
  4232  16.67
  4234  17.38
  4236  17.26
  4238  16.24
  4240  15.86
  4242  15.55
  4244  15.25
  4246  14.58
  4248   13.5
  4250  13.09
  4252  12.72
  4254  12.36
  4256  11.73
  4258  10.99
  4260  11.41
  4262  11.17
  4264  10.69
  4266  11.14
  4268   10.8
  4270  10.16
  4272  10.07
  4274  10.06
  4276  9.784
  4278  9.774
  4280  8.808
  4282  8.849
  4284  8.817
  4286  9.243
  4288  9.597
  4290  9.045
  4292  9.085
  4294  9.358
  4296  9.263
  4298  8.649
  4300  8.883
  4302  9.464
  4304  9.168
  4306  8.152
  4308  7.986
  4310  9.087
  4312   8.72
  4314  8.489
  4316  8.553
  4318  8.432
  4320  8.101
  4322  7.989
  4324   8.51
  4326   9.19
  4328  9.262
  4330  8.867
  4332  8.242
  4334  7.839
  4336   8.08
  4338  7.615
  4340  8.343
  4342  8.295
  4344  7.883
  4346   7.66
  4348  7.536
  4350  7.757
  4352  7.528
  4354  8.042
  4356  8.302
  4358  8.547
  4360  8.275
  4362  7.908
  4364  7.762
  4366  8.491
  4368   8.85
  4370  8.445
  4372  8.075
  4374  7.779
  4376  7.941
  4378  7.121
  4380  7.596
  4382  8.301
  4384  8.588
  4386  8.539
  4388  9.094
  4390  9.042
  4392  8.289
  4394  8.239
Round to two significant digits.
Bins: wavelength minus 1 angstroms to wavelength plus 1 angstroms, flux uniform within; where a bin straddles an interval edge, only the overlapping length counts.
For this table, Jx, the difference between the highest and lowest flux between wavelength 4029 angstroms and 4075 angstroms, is 1.8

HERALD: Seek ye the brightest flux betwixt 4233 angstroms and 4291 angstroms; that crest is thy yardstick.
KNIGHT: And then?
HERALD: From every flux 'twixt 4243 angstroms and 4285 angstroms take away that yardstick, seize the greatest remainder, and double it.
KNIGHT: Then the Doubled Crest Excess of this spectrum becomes -4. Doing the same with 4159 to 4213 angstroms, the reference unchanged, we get -8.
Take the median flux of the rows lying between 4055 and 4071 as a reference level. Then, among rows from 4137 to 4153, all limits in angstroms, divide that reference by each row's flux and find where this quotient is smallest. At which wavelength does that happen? 4144 angstroms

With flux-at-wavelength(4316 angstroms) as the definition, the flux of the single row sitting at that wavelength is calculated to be 8.553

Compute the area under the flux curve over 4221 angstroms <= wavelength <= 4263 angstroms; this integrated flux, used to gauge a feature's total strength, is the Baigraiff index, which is 621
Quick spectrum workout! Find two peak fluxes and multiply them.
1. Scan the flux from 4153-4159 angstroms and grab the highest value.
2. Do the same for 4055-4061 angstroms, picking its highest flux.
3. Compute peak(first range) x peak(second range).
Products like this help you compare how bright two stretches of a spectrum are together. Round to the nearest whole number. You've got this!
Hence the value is 77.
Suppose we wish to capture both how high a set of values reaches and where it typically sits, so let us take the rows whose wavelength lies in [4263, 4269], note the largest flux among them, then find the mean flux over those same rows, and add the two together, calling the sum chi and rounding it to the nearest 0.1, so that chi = 22.0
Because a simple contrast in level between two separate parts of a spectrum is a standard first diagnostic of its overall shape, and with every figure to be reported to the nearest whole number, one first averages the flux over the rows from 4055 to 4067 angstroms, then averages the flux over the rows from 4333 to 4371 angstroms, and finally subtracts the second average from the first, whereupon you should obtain 0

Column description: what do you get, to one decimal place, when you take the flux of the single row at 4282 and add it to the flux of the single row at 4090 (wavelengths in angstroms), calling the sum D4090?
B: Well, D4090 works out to 17.5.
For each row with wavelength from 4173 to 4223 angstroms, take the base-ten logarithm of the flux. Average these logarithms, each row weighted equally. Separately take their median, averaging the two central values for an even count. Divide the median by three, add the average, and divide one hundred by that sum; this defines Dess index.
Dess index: 70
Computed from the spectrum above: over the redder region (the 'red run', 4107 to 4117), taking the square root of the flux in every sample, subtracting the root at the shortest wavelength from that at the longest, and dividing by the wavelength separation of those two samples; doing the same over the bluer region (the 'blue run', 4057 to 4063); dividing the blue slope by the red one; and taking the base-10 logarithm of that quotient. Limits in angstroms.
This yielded 0.1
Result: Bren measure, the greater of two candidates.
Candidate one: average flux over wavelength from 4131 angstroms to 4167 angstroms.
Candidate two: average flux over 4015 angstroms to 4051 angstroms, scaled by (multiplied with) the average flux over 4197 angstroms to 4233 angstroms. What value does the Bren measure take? 112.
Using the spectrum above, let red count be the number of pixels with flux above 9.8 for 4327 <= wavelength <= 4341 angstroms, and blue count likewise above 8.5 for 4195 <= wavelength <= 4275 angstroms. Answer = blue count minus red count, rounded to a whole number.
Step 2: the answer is 40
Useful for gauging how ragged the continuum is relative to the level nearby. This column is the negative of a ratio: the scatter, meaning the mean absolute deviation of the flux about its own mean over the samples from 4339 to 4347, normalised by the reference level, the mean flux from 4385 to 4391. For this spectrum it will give -0.031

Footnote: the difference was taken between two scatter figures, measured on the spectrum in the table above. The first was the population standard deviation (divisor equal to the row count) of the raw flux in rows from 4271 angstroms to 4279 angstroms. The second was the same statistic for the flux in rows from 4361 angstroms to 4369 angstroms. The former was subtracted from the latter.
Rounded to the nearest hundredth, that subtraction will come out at 0.30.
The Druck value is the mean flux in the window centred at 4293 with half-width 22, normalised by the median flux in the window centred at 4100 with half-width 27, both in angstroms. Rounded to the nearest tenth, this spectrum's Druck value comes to 1.1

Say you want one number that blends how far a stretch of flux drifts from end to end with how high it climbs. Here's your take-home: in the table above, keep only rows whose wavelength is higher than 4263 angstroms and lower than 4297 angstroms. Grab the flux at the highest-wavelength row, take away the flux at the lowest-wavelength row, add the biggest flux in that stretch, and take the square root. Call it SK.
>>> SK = 3.1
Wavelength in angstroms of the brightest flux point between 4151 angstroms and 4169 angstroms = 4166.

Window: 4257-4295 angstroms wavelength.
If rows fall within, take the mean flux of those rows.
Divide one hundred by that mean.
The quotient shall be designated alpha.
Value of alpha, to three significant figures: 10.1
